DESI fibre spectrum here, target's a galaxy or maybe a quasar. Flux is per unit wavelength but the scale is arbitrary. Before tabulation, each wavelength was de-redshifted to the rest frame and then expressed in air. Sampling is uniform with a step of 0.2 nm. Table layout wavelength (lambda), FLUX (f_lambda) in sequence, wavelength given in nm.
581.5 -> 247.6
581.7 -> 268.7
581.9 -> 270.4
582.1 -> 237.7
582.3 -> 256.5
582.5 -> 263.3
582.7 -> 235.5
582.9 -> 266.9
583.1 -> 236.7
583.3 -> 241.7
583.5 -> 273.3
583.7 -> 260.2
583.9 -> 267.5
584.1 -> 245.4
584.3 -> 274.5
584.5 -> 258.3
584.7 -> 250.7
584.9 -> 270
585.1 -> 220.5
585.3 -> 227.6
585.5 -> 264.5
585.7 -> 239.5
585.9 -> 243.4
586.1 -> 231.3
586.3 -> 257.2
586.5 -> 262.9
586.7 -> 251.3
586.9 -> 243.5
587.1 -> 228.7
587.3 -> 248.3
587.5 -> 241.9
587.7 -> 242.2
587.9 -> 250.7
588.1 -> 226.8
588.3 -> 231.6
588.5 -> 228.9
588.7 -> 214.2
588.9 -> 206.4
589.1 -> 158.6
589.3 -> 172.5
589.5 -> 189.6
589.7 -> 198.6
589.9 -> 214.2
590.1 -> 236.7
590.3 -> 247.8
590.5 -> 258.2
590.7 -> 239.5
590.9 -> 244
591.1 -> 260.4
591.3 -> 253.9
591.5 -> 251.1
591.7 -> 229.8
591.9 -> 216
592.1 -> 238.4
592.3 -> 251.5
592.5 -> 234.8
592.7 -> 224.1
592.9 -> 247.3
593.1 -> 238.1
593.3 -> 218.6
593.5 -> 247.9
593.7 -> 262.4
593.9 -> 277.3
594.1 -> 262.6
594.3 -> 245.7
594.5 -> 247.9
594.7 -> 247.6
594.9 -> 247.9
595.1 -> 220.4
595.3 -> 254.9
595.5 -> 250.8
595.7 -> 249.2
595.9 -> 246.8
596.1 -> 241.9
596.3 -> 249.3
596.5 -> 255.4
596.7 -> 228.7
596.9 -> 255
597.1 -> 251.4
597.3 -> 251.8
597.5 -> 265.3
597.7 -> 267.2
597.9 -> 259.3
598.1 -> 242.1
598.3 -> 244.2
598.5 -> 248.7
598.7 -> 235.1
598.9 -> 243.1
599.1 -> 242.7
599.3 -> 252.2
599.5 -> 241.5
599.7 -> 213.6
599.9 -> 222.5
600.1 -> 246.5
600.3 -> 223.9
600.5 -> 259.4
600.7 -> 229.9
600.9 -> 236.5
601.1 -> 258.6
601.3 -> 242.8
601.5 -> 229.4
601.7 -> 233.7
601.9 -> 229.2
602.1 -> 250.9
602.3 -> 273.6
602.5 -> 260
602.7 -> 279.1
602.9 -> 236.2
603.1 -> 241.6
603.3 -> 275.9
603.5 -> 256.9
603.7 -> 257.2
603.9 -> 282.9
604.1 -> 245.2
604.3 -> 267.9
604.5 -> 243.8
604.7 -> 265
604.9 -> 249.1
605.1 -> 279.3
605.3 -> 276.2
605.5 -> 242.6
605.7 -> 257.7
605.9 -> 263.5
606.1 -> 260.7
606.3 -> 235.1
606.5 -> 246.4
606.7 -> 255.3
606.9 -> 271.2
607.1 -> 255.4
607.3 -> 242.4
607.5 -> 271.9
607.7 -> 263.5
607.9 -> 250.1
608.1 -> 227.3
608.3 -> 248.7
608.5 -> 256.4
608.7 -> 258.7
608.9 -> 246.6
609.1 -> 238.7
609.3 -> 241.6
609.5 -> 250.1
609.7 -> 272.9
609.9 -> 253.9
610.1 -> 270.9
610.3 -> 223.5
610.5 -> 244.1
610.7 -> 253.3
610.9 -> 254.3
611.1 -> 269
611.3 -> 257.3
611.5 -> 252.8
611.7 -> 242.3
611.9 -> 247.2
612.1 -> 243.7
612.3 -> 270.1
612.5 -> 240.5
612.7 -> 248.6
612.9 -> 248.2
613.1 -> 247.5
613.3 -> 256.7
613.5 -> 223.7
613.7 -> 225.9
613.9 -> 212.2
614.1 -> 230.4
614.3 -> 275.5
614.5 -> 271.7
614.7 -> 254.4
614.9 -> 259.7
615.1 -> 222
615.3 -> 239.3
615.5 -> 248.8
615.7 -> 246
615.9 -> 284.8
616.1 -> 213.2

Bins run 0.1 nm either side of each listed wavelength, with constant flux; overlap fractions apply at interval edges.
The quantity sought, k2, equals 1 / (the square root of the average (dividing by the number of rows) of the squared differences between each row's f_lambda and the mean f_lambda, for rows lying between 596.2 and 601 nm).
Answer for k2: 0.075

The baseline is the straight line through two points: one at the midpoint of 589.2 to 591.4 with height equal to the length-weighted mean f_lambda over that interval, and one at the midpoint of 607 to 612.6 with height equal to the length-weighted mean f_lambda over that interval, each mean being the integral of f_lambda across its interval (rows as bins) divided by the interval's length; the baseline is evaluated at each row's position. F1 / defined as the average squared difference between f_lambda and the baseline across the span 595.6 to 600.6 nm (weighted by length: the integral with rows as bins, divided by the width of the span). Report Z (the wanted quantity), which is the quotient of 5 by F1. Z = 0.021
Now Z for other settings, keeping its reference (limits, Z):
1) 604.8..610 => 0.024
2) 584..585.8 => 0.005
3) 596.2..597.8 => 0.013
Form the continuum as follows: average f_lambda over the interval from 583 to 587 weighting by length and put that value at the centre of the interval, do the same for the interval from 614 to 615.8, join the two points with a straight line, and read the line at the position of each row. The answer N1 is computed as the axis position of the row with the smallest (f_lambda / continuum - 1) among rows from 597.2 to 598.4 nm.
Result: 598.1 nm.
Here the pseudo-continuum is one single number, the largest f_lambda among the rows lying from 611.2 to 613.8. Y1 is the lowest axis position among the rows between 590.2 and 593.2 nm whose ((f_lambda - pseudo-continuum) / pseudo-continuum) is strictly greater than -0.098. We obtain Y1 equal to 590.3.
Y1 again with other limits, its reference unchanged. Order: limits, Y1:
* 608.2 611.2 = 608.3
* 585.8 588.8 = 586.3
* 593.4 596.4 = 593.5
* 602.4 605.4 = 602.5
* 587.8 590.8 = 587.9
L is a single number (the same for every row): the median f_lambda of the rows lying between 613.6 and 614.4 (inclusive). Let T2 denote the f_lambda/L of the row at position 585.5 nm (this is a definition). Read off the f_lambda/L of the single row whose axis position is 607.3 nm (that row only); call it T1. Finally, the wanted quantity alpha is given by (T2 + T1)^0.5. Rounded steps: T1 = 1.06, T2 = 1.16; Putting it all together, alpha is 1.49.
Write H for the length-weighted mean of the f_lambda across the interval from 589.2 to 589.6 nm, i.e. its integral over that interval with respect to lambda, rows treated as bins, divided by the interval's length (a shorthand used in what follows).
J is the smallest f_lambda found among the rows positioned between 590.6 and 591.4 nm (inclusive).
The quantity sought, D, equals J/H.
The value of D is 1.32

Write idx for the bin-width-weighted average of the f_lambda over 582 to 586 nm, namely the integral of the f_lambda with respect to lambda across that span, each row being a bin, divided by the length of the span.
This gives 252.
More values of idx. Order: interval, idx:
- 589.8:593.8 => 241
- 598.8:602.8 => 243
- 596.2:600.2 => 246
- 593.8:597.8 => 251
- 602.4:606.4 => 259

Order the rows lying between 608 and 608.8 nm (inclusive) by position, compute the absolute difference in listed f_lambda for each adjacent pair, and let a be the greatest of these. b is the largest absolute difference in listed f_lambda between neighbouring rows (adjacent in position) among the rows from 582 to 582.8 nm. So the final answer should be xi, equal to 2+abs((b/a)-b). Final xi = 28.5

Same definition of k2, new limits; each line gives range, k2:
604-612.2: 0.079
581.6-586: 0.064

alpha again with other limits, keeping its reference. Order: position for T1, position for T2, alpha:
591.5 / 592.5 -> 1.46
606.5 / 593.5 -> 1.47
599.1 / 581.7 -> 1.50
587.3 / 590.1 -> 1.46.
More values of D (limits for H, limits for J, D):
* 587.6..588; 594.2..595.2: 0.89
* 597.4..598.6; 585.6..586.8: 0.91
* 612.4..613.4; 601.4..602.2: 0.92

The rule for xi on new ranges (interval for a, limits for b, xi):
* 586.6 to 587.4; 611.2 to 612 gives 12.0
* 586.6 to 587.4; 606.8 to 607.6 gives 30.0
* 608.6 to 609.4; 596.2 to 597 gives 26.5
